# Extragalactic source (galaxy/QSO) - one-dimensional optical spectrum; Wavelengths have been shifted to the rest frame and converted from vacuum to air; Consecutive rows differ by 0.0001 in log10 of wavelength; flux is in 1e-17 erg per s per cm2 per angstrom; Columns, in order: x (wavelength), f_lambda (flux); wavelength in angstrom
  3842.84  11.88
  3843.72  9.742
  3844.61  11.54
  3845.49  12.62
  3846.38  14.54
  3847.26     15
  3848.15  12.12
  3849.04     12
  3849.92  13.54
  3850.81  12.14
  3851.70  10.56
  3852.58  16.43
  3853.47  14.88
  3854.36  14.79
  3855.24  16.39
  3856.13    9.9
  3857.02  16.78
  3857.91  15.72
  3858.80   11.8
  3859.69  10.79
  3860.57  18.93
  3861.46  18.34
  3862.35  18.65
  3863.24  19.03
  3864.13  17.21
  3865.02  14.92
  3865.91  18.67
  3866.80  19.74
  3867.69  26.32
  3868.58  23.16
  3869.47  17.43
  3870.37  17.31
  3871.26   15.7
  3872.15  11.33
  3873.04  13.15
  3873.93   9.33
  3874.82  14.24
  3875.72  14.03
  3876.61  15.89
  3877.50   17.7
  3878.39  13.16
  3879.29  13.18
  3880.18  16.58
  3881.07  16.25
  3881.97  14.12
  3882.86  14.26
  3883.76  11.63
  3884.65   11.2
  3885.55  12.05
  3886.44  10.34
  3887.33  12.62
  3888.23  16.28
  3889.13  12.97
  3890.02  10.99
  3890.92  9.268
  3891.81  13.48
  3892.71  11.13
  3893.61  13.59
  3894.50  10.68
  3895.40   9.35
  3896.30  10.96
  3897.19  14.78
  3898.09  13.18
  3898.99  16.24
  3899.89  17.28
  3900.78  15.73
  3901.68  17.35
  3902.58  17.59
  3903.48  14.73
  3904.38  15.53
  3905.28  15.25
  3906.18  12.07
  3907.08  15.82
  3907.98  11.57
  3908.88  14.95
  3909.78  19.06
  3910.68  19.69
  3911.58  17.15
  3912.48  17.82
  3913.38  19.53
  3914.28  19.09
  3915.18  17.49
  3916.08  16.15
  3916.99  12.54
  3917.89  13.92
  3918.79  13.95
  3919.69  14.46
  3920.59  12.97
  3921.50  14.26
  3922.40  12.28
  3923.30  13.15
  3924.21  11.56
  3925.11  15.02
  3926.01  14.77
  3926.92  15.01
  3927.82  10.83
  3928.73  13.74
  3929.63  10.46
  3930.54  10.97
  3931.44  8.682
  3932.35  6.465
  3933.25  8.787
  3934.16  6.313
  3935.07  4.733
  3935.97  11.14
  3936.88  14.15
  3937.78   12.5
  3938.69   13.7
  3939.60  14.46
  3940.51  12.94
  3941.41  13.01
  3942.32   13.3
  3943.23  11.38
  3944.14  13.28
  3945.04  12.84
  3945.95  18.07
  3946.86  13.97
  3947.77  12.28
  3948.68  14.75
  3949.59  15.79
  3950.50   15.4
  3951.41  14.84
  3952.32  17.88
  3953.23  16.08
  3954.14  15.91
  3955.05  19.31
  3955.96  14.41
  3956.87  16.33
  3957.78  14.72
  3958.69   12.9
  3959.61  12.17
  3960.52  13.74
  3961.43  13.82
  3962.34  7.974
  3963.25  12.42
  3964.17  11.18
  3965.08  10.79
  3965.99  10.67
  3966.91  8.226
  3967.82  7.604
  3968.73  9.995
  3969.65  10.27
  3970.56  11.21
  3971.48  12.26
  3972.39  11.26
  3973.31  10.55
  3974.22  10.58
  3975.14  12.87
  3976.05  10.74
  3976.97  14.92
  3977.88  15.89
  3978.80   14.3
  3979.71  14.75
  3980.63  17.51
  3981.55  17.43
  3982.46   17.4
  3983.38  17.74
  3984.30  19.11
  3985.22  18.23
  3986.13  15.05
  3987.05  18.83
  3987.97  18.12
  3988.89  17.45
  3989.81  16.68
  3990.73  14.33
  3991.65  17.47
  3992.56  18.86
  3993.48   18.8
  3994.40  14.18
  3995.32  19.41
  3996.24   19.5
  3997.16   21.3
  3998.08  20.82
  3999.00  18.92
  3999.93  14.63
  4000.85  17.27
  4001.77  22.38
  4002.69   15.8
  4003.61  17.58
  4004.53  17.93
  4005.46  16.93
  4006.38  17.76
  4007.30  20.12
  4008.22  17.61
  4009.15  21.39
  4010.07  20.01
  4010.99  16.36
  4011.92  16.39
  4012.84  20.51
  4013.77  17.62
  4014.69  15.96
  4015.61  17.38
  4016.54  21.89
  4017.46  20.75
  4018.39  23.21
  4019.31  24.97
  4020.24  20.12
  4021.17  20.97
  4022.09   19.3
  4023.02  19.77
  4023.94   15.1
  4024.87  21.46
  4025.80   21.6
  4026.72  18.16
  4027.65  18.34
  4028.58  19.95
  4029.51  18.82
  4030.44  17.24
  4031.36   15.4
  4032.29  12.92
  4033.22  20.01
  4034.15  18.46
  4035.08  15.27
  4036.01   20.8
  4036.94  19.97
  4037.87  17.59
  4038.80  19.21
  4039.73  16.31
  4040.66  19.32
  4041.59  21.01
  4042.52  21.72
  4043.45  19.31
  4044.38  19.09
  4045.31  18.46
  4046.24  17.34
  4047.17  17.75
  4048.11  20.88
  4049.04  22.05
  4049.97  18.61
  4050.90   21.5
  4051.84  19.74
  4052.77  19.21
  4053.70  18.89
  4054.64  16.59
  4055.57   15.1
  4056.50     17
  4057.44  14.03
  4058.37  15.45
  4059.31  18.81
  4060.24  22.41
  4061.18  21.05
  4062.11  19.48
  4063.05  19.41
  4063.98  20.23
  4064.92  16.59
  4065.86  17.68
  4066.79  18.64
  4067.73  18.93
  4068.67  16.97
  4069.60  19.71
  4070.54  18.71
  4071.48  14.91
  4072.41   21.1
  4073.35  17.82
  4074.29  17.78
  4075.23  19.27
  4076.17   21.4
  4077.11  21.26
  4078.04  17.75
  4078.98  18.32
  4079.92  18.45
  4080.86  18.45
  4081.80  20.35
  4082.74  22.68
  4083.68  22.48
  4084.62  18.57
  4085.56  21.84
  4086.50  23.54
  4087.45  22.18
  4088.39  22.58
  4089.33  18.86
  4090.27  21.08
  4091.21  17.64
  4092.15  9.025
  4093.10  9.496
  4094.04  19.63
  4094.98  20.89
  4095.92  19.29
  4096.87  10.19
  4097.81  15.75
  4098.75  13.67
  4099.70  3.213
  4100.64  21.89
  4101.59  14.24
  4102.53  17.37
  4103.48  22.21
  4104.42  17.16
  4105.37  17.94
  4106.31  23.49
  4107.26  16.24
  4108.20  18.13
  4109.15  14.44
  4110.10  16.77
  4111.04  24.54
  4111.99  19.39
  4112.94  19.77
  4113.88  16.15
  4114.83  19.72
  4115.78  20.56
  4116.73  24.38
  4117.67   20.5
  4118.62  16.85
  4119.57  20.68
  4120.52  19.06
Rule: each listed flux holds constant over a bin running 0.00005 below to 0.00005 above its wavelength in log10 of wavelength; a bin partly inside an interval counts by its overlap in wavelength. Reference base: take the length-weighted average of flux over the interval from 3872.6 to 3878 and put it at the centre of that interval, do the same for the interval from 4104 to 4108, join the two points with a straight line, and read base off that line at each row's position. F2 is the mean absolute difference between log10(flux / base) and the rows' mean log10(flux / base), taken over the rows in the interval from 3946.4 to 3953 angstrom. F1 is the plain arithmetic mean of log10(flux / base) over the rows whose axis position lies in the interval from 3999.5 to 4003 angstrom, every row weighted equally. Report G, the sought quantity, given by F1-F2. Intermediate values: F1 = 0.018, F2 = 0.033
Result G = -0.02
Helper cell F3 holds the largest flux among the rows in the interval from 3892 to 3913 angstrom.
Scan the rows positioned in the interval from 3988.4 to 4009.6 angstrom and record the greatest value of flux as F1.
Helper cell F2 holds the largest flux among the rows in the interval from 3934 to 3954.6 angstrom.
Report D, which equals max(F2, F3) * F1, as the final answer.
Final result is 441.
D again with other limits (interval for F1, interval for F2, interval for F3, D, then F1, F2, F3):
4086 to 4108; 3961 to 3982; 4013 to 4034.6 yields 588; 23.54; 17.51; 24.97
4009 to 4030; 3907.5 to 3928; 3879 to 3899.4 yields 492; 24.97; 19.69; 16.58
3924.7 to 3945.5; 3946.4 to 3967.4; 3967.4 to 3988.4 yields 290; 15.02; 19.31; 19.11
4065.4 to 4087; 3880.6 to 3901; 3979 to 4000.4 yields 501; 23.54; 17.28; 21.3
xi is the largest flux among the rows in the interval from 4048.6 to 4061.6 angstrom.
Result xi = 22.41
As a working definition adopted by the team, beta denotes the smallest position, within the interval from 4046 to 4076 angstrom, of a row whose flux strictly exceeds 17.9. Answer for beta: 4048.11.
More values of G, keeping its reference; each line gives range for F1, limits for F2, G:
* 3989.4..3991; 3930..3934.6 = -0.11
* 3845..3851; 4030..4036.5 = -0.07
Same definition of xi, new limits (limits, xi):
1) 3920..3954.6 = 18.07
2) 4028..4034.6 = 20.01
